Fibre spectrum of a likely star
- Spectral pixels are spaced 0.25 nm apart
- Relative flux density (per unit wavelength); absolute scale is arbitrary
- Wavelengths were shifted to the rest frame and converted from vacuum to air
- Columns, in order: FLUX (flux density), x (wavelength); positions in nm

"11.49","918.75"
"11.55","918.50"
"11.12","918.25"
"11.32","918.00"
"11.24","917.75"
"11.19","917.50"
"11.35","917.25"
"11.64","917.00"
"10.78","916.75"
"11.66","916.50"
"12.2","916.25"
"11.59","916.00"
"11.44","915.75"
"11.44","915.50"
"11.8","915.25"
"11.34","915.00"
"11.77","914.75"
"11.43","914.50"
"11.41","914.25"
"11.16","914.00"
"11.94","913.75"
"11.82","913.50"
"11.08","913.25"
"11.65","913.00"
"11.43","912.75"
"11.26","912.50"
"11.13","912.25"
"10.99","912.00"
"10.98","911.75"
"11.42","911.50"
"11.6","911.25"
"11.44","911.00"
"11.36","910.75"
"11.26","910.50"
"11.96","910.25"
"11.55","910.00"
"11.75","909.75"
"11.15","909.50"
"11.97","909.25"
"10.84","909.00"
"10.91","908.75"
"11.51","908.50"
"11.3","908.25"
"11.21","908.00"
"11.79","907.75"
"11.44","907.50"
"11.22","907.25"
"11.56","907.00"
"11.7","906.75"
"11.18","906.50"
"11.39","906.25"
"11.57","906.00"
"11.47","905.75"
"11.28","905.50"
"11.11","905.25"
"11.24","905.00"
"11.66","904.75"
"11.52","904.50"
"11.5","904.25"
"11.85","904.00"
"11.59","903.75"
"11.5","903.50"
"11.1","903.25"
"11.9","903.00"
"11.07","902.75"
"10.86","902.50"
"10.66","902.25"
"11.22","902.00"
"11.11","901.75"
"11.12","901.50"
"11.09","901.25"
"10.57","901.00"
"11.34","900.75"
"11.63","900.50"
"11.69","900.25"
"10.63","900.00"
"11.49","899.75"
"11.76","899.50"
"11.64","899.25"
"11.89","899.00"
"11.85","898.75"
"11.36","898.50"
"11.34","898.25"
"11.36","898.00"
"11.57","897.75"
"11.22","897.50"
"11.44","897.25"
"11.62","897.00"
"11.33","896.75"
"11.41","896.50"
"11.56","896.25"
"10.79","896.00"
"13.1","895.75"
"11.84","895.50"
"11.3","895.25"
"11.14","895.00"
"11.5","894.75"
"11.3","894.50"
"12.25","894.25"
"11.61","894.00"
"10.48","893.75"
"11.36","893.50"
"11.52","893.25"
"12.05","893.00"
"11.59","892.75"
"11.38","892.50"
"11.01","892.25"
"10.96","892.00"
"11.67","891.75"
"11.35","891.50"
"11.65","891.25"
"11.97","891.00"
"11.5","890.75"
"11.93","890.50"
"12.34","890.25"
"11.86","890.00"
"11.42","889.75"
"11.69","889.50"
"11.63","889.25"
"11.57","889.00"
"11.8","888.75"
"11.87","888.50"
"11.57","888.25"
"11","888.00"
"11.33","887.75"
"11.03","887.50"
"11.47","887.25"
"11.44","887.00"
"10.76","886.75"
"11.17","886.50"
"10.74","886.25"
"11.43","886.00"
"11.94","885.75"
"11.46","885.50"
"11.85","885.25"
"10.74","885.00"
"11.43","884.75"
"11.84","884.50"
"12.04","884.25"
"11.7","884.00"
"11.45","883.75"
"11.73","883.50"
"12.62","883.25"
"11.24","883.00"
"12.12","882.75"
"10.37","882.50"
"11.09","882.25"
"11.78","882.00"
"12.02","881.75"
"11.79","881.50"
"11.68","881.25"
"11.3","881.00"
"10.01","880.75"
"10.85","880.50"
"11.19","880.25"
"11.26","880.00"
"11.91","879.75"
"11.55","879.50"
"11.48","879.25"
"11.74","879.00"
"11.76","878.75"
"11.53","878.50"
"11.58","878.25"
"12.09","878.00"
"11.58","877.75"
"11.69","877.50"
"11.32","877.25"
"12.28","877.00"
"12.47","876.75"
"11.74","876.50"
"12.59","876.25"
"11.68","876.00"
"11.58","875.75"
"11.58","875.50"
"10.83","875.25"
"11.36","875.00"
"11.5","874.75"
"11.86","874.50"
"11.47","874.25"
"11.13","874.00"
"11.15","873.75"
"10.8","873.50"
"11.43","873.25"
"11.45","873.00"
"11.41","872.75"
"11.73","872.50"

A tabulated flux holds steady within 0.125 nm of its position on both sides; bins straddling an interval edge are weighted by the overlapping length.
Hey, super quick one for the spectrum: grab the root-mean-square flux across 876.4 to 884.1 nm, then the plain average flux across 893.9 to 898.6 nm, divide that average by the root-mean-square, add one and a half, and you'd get 2.49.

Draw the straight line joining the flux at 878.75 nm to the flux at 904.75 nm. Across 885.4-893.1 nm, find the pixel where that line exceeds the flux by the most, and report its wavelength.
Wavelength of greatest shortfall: 886.25 nm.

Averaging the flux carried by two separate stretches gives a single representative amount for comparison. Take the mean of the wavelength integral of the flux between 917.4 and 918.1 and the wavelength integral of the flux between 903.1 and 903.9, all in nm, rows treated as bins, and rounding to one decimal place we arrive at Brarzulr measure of 8.5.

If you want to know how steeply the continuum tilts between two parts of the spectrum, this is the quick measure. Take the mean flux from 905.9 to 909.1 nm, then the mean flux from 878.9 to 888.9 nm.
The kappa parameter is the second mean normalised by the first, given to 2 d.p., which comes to 1.01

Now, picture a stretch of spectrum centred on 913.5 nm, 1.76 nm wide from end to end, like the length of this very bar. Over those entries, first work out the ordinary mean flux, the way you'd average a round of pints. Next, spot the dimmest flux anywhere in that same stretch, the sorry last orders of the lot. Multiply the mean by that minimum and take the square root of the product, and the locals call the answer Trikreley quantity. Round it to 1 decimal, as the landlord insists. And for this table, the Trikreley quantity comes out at 11.3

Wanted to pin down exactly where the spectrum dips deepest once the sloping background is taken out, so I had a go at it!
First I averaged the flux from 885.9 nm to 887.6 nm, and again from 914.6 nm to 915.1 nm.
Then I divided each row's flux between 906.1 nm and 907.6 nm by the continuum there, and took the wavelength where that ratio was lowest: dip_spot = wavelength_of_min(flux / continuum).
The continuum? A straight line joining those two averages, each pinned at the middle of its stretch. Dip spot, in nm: 906.50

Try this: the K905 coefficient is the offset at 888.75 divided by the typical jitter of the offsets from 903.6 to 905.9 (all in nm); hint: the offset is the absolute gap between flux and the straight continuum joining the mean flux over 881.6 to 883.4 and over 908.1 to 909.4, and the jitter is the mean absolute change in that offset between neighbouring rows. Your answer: 1.6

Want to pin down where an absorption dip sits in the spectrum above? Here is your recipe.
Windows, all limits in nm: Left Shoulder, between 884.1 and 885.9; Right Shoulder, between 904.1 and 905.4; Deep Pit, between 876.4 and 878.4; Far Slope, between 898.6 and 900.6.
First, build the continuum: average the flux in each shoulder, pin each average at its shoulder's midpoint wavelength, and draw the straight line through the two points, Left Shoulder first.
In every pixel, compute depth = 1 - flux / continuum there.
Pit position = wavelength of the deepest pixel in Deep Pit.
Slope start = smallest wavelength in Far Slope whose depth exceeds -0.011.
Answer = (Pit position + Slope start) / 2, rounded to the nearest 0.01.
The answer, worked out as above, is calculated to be 888.50 nm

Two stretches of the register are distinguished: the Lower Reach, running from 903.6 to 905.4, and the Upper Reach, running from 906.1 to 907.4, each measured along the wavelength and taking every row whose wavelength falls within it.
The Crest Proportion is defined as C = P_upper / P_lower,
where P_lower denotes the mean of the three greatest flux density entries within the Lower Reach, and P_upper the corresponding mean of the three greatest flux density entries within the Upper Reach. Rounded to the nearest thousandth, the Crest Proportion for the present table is 0.987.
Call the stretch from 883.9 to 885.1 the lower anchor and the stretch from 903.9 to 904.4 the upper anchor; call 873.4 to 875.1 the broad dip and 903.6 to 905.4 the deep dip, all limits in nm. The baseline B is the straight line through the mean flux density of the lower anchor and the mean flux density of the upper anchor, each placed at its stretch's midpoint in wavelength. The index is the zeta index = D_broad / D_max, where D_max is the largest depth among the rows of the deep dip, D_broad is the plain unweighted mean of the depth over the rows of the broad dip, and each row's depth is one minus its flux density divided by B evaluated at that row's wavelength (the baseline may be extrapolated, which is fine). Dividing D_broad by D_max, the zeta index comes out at 0.3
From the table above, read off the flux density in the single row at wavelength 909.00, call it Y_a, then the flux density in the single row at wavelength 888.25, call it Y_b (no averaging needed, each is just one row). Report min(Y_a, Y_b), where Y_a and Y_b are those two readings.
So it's 10.8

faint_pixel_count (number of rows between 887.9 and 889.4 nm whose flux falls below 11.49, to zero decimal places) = 1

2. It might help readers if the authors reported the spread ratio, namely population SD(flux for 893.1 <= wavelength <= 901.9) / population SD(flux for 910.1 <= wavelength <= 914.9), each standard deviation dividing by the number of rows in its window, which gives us 1.6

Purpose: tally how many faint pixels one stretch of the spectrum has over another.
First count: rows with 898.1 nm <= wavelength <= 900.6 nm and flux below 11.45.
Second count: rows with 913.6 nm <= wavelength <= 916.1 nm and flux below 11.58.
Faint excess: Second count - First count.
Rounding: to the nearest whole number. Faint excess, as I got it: 3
